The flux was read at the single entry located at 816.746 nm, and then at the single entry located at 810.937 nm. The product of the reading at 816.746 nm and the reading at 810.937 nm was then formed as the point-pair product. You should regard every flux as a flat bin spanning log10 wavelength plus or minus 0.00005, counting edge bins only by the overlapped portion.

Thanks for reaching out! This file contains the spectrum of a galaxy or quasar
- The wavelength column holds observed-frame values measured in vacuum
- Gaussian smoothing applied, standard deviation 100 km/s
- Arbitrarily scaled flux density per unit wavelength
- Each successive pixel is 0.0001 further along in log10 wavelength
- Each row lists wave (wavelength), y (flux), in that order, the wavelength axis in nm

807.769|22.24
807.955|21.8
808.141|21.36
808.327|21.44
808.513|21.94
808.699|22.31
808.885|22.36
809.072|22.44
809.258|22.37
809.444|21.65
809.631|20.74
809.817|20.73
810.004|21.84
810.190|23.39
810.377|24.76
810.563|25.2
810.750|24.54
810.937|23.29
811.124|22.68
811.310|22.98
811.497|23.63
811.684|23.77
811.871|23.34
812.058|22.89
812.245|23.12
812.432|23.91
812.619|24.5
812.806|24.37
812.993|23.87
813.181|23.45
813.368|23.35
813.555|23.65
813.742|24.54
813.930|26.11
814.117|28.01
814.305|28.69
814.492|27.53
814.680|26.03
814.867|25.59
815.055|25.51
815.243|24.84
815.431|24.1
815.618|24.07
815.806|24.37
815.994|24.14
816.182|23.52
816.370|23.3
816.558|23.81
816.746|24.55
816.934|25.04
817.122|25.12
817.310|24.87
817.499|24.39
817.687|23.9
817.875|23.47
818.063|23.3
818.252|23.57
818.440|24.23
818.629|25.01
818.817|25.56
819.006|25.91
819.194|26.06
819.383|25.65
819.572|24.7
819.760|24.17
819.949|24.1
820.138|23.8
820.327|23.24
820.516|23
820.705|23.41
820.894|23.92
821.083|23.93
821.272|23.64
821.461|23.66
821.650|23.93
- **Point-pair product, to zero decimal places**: 572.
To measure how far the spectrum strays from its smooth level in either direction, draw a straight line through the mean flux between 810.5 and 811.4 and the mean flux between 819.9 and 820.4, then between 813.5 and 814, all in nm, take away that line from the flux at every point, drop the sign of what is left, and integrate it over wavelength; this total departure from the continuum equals 0.6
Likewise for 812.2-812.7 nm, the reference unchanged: 0.3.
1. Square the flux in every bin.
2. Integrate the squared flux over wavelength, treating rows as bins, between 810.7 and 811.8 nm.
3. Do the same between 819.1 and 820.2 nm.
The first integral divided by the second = 0.89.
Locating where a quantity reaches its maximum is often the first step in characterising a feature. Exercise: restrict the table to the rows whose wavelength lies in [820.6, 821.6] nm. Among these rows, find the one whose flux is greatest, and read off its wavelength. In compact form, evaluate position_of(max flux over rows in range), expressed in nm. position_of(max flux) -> 821.083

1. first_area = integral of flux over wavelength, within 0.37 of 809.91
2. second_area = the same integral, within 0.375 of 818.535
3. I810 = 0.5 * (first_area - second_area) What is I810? -1.2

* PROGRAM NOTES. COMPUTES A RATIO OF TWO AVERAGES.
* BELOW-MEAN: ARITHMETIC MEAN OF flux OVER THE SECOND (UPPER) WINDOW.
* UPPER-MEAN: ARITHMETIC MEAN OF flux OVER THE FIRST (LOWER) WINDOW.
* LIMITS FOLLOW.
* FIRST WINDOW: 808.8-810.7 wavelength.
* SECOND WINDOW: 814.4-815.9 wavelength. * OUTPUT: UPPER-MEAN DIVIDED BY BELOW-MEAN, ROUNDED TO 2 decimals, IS 0.89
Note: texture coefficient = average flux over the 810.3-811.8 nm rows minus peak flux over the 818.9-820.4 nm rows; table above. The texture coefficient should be -2.2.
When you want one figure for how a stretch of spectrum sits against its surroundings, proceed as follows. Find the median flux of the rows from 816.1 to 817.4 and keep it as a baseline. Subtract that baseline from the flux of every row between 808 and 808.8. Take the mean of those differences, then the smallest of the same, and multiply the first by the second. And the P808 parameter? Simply 8.9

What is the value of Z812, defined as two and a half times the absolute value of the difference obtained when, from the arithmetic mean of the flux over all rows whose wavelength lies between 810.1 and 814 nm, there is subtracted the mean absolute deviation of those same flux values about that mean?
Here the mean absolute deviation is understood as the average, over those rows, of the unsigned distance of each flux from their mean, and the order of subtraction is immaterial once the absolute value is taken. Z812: 58.0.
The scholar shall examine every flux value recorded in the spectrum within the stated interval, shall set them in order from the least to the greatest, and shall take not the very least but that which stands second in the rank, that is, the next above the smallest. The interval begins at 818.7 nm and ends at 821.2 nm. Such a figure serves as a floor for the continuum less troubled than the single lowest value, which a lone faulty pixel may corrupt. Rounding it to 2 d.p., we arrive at 23.24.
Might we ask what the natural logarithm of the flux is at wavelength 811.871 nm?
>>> 3.15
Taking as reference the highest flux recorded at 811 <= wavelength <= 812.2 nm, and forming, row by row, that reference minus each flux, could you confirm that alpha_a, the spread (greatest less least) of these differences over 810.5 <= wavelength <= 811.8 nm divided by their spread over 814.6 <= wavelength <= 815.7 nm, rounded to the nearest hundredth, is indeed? 1.29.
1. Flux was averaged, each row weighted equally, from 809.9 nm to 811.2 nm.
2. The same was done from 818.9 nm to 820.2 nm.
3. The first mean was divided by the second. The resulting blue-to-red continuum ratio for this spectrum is 0.95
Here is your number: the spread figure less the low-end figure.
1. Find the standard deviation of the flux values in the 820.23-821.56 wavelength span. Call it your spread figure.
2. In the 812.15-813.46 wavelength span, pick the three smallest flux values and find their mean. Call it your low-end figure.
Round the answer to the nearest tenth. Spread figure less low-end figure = -23.0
